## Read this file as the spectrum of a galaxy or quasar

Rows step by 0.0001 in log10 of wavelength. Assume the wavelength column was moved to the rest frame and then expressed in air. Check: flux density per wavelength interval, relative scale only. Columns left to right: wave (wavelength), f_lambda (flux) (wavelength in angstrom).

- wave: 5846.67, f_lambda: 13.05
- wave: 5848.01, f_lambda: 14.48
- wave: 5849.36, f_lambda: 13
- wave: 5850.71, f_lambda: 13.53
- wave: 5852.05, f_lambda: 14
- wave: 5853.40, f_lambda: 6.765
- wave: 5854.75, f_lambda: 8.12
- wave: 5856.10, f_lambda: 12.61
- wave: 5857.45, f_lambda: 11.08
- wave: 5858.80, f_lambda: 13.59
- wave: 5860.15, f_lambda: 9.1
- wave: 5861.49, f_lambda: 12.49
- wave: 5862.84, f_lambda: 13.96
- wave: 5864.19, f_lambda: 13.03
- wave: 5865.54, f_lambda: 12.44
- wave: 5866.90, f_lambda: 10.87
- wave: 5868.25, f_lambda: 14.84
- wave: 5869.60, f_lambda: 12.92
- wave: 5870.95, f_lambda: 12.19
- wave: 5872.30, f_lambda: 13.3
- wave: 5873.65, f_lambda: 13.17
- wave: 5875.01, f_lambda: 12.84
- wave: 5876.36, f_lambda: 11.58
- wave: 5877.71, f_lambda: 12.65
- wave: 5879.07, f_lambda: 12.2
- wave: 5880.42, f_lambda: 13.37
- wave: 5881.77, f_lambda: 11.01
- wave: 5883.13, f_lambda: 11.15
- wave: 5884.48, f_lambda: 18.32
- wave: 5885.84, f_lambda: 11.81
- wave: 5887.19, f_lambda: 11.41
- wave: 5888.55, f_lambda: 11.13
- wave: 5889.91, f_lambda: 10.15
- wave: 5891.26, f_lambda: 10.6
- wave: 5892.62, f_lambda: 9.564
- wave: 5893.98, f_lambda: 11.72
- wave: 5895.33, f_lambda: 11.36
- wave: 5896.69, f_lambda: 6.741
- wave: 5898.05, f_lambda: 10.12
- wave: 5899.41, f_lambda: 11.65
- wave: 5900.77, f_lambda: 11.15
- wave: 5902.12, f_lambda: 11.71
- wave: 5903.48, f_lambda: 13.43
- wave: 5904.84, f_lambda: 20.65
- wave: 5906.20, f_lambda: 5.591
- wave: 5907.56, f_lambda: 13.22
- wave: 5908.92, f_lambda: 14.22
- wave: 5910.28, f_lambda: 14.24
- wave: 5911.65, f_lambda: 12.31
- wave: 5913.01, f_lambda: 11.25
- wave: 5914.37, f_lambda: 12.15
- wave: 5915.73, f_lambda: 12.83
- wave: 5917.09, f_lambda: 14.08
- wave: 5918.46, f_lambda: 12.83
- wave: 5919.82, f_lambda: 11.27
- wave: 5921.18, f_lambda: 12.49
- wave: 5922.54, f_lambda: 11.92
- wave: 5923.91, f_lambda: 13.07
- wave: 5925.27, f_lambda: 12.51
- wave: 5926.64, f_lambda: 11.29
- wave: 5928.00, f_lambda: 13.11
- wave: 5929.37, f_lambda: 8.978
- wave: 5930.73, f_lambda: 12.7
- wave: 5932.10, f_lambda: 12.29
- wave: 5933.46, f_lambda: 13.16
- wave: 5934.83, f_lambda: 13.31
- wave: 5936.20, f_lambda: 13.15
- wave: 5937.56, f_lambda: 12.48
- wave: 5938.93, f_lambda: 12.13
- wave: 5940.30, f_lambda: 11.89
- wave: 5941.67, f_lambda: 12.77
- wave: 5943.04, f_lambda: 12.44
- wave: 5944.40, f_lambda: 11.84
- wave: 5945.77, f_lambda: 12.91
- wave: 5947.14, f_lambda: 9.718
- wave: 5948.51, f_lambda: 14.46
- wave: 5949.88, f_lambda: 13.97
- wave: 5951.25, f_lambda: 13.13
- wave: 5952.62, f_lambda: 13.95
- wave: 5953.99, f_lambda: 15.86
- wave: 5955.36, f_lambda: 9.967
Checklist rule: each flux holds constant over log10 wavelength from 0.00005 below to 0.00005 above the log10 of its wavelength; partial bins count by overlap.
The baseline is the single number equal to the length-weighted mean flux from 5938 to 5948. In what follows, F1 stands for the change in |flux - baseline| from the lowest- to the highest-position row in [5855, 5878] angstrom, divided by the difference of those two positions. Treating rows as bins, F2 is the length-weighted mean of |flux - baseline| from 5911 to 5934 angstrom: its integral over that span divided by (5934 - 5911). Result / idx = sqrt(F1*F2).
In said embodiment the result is 0.040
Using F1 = 0.00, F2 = 0.9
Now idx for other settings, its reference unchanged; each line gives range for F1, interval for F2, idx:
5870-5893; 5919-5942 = 0.291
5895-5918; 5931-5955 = 0.281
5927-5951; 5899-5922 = 0.263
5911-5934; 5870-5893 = 0.221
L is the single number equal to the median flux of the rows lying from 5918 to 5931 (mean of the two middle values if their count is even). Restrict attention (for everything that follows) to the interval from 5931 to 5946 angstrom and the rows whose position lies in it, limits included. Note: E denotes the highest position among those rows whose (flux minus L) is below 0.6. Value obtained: 5945.77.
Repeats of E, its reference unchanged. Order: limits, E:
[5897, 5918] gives 5915.73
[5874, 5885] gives 5883.13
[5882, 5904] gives 5902.12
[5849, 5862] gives 5861.49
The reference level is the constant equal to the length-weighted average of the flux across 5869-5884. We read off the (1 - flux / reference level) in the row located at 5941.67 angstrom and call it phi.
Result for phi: -0.02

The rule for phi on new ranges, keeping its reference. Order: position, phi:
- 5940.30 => 0.05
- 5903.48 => -0.08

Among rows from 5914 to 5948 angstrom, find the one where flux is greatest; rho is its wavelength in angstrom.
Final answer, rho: 5917.09 angstrom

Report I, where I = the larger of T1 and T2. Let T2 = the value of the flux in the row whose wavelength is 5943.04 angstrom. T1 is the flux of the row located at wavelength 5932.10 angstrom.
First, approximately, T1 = 12.29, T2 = 12.44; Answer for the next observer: 12.4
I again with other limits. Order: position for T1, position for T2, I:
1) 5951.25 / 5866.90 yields 13.1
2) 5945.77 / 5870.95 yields 12.9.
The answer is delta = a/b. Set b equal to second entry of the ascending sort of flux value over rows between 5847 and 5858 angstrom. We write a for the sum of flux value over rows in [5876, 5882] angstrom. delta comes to 7.5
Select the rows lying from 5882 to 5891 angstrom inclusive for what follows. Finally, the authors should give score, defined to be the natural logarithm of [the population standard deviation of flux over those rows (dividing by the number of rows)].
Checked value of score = 1.0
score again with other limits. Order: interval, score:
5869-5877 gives -0.5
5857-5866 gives 0.4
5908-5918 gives 0.1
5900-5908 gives 1.5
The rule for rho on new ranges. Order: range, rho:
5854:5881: 5868.25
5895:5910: 5904.84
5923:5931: 5928.00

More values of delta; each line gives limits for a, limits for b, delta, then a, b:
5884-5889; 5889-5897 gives 5.5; 53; 9.564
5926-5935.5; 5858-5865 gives 6.8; 85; 12.49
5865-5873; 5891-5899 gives 8.0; 77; 9.564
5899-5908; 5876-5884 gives 7.8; 87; 11.15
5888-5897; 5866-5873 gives 5.8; 71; 12.19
